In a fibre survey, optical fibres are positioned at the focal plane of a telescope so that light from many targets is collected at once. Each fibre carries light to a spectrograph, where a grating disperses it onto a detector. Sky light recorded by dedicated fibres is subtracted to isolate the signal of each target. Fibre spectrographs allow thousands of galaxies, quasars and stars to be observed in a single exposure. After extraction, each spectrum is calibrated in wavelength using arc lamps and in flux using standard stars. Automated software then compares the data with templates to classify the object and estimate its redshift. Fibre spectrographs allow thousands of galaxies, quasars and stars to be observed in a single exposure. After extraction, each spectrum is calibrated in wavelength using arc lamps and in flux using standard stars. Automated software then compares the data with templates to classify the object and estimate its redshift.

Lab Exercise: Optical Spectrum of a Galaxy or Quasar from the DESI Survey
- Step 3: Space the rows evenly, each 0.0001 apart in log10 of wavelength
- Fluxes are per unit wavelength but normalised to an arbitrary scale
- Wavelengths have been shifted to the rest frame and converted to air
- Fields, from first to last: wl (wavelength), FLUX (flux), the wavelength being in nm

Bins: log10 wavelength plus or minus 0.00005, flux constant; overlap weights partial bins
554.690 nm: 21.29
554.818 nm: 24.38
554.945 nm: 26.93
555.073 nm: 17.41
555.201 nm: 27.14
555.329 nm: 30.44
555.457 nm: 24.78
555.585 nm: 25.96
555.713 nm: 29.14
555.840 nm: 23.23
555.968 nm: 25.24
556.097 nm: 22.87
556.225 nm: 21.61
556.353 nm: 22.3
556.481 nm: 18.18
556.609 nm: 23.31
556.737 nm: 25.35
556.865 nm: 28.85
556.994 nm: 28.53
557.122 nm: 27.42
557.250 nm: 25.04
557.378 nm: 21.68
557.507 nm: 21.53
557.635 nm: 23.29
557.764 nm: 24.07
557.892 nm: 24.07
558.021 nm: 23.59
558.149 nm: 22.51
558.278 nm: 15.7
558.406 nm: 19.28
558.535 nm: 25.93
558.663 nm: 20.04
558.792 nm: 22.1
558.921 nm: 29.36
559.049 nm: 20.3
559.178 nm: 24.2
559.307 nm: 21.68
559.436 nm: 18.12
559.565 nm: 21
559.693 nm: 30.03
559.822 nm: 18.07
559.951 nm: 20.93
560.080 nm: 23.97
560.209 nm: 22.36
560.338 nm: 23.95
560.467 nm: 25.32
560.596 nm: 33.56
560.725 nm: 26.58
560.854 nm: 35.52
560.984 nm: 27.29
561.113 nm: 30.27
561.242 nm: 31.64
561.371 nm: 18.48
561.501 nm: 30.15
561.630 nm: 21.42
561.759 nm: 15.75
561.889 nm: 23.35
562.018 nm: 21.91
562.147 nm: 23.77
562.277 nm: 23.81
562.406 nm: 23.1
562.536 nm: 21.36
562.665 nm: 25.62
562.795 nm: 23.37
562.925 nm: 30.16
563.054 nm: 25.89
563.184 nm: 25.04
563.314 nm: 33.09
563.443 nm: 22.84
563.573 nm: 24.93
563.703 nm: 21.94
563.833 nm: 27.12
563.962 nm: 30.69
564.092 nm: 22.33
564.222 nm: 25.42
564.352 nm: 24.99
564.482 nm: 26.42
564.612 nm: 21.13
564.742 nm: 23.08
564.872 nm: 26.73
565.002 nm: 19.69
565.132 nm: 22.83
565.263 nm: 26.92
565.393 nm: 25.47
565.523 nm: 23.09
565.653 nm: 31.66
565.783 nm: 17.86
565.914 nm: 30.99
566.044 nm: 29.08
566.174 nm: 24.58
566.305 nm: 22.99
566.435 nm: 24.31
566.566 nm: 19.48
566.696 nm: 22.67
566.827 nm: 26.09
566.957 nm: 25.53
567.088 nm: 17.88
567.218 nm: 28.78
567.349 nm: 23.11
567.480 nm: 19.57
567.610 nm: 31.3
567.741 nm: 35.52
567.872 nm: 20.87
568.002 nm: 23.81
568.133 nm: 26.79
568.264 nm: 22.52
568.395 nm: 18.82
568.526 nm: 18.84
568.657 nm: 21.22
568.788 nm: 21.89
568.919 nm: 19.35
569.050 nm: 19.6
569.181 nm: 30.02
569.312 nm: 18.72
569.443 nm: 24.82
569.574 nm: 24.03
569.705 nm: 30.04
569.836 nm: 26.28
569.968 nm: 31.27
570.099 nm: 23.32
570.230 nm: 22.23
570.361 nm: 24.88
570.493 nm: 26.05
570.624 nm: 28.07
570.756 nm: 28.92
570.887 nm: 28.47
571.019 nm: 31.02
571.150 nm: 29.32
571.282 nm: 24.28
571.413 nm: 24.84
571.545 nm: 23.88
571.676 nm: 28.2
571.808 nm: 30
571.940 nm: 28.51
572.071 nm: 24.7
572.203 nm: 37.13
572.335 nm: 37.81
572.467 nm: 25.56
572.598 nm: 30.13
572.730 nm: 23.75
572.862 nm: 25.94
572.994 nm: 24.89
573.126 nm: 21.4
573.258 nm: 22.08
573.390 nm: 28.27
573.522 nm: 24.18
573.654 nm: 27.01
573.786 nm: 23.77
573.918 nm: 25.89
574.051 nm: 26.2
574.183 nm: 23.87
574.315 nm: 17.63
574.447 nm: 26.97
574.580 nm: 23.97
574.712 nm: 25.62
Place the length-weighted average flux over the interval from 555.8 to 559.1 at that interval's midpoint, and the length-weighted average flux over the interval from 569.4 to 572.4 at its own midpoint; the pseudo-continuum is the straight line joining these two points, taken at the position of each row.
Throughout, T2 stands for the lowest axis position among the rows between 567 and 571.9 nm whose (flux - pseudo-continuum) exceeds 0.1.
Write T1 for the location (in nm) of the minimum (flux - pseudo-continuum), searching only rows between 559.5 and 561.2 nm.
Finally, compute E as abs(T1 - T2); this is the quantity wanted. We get 7.40 nm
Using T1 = 559.822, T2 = 567.218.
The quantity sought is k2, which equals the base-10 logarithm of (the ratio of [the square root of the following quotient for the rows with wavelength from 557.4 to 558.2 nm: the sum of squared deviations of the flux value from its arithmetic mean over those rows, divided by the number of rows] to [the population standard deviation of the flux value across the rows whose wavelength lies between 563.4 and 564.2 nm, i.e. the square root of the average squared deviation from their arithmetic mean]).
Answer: -0.5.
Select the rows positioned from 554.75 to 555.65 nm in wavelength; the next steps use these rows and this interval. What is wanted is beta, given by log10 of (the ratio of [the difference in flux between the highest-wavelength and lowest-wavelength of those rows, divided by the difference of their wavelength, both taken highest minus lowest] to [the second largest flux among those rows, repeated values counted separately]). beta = -1.12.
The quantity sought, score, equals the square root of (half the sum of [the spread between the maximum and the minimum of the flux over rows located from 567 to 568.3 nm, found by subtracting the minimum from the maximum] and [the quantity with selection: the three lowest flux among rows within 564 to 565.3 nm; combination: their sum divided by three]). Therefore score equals 4.40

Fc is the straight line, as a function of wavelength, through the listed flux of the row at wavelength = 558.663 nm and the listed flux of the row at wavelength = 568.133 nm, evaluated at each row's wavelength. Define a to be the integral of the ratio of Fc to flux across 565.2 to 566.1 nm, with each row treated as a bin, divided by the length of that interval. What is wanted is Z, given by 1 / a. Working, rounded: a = 0.98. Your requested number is 1.02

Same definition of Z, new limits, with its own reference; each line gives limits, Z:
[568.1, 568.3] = 0.91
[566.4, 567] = 0.90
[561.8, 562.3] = 1.01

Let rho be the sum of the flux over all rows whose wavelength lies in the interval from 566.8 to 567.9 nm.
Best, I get 229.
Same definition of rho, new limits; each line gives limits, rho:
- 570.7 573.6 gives 603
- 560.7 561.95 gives 260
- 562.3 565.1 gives 525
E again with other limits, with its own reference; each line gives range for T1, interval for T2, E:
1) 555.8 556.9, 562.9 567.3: 6.44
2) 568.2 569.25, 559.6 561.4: 8.83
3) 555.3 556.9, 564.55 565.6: 8.39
